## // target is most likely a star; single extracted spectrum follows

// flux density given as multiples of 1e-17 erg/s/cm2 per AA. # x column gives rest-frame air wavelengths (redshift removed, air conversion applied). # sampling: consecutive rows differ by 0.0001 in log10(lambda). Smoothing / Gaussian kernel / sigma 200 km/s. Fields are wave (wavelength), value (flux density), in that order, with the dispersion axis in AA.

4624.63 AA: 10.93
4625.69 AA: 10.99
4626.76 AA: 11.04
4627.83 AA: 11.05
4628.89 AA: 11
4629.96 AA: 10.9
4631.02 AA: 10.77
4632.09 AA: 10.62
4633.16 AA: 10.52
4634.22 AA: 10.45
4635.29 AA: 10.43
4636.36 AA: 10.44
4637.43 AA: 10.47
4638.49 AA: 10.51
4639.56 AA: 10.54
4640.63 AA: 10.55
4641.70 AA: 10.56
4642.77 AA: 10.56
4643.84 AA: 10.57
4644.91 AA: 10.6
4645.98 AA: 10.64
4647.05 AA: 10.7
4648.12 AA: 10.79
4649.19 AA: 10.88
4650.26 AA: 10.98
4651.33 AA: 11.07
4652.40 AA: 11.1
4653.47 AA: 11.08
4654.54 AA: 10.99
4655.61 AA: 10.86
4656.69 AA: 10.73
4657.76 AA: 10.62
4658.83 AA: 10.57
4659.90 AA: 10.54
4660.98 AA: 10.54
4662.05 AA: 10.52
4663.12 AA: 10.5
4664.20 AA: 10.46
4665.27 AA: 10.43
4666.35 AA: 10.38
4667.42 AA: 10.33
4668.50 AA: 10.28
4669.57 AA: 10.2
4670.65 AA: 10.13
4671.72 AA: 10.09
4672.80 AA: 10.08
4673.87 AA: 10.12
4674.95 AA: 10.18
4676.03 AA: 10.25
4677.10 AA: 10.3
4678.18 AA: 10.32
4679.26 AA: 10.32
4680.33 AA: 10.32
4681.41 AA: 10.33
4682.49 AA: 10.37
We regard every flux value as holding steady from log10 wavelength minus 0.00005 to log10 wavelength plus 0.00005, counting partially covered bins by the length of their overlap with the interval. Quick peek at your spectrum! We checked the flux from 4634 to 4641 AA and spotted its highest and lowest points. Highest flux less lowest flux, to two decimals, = 0.12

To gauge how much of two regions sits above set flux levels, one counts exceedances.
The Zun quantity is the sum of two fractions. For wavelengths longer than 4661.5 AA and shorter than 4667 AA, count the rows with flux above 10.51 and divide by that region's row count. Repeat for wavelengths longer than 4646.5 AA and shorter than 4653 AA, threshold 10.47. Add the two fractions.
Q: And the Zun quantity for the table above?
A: 1.2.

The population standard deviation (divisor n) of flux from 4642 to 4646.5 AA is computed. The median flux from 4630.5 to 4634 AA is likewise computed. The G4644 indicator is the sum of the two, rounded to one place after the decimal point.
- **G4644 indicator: 10.7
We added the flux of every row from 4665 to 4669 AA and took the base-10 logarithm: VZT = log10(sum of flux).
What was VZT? 1.62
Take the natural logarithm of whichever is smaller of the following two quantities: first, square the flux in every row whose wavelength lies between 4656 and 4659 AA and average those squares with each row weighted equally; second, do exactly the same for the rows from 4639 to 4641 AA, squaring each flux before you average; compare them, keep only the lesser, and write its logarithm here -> 4.71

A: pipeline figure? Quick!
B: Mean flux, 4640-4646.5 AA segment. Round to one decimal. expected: 10.6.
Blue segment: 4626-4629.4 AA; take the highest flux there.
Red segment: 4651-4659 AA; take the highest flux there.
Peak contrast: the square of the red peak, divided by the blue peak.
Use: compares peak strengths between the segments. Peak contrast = 11.2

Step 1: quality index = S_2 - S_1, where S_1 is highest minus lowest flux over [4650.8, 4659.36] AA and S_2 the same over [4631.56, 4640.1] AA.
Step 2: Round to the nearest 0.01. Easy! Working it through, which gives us -0.34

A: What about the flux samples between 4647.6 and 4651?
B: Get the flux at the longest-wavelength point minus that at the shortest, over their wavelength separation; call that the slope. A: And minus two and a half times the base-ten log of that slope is 2.6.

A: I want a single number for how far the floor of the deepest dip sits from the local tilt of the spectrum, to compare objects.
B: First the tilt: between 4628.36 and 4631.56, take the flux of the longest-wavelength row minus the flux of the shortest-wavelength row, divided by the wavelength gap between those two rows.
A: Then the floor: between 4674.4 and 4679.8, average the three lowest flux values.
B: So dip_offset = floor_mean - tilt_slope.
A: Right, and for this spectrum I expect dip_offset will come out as 10.4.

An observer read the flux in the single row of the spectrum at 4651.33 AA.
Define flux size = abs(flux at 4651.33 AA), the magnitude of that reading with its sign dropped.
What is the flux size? 11.1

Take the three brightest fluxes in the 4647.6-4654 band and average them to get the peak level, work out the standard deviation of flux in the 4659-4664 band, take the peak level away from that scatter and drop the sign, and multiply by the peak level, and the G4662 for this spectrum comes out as 123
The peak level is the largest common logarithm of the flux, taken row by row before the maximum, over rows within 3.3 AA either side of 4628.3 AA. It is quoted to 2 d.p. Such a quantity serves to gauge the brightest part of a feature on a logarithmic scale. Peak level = 1.04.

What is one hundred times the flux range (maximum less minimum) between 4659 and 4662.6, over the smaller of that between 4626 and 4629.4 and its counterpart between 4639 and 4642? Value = 100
